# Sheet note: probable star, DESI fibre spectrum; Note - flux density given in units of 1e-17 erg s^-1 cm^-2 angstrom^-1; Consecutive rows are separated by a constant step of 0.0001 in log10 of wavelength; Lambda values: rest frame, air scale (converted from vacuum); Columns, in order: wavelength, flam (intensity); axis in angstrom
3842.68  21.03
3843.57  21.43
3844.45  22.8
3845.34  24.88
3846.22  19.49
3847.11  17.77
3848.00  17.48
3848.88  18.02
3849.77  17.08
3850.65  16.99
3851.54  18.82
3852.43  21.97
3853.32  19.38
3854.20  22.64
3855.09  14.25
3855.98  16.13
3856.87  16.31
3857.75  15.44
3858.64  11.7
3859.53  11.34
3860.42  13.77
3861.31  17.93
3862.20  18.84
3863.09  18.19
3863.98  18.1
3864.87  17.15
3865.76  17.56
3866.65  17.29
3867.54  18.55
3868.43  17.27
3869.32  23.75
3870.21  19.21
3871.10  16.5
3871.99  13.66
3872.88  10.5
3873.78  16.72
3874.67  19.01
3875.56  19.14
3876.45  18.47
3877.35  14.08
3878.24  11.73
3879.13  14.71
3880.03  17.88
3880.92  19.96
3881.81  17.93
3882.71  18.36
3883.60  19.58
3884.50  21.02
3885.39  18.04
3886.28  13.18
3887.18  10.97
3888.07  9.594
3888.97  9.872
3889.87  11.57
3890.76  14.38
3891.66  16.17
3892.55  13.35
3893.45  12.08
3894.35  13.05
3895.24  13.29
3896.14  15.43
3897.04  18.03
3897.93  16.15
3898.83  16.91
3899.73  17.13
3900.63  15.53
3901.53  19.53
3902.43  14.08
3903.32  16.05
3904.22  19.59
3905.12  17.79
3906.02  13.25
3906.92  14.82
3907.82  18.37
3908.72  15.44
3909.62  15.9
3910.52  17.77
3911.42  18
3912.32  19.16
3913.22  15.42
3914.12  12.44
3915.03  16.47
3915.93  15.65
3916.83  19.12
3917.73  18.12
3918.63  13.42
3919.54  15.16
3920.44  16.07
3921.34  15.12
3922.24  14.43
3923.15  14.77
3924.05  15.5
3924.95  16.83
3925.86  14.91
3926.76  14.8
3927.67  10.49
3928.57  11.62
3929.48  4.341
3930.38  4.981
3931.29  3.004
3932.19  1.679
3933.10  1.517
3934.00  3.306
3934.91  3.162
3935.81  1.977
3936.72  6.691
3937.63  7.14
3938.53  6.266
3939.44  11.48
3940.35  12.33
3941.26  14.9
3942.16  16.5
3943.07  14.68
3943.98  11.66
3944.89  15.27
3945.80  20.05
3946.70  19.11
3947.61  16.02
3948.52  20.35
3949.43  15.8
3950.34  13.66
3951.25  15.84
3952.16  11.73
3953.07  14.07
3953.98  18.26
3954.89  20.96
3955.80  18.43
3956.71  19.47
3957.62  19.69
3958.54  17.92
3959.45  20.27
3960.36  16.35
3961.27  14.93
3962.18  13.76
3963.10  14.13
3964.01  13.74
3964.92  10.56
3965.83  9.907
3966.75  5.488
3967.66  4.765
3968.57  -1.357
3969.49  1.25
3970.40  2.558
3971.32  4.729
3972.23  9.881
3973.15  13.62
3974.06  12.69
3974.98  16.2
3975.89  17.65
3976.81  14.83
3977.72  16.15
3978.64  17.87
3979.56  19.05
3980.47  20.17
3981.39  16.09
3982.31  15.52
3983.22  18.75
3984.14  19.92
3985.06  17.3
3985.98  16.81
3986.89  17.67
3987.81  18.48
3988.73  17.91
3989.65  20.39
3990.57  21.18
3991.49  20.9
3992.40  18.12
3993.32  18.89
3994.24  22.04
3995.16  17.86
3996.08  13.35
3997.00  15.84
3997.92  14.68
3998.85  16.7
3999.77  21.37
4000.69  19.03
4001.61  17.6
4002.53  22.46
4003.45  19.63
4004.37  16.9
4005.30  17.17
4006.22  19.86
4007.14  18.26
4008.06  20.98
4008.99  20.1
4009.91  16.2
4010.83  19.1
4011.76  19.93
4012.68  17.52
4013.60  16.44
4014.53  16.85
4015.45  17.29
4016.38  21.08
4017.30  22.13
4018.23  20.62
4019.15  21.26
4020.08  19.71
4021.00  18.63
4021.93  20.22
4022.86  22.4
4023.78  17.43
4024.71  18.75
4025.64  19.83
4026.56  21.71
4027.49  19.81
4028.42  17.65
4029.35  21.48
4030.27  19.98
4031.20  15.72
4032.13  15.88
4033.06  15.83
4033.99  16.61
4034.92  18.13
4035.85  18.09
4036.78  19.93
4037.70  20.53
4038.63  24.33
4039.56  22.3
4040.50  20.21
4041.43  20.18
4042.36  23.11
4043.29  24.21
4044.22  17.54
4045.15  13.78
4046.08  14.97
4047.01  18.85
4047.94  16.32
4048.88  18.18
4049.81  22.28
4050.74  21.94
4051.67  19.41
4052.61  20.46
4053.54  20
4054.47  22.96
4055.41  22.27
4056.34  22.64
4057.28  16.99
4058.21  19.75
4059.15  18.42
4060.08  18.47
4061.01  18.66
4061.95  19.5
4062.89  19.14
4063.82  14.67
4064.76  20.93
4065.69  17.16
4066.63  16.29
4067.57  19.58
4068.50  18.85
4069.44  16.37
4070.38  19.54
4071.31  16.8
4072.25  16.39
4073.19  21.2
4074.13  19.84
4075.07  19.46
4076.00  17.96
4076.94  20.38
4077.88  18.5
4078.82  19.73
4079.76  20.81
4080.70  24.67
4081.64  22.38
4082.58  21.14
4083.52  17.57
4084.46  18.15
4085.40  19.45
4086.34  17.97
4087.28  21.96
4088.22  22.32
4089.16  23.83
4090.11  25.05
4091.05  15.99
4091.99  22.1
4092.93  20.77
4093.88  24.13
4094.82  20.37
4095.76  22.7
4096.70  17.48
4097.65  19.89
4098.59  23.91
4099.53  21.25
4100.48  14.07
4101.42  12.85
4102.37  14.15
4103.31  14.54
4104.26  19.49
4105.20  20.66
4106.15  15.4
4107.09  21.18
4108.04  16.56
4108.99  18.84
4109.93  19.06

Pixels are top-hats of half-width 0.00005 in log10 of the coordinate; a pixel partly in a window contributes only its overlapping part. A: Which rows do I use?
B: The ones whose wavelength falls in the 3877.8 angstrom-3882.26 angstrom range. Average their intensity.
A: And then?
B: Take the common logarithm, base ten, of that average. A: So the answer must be 1.22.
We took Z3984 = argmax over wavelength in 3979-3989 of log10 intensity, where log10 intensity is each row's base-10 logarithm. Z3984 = 3980.47 angstrom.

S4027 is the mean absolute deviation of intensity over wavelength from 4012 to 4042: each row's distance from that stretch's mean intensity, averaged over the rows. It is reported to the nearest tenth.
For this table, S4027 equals 1.9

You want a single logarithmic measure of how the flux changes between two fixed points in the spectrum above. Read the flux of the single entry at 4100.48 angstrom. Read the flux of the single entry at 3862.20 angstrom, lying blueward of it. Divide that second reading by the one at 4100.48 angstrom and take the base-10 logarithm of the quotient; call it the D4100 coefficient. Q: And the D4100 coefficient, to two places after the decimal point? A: 0.13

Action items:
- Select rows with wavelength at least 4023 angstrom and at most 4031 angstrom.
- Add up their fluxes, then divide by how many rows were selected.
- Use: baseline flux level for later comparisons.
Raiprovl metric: 20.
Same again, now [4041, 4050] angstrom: 19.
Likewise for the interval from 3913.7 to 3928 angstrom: 15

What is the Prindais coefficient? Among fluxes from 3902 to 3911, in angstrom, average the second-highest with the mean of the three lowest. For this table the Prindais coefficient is 16.2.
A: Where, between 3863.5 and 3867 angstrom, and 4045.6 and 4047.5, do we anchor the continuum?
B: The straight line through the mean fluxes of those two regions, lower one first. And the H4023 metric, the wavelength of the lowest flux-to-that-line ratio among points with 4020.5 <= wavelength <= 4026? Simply 4023.78 angstrom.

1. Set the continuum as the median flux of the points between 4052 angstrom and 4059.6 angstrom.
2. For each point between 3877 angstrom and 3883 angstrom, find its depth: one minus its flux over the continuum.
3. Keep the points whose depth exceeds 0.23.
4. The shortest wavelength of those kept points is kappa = 3877.35 angstrom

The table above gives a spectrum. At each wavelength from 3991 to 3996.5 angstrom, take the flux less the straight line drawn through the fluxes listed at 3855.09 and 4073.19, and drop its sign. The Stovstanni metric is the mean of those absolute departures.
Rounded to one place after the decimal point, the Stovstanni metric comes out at 2.1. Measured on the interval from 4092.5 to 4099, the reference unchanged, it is 2.0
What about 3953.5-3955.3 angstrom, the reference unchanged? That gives 2.2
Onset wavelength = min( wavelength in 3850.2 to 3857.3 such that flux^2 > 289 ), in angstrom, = 3851.54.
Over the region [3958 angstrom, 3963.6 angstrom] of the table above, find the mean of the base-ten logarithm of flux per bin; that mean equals 1.21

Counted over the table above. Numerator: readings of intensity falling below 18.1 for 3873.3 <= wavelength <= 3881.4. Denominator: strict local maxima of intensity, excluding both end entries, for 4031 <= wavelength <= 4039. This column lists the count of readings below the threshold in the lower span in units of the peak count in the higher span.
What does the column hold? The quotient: 2.5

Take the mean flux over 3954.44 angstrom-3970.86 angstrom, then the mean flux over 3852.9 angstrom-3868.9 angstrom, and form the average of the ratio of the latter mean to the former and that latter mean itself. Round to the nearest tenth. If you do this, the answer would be 9.1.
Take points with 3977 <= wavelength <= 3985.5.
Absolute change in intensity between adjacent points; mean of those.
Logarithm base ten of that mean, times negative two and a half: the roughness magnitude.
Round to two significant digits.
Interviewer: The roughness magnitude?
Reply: -0.73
